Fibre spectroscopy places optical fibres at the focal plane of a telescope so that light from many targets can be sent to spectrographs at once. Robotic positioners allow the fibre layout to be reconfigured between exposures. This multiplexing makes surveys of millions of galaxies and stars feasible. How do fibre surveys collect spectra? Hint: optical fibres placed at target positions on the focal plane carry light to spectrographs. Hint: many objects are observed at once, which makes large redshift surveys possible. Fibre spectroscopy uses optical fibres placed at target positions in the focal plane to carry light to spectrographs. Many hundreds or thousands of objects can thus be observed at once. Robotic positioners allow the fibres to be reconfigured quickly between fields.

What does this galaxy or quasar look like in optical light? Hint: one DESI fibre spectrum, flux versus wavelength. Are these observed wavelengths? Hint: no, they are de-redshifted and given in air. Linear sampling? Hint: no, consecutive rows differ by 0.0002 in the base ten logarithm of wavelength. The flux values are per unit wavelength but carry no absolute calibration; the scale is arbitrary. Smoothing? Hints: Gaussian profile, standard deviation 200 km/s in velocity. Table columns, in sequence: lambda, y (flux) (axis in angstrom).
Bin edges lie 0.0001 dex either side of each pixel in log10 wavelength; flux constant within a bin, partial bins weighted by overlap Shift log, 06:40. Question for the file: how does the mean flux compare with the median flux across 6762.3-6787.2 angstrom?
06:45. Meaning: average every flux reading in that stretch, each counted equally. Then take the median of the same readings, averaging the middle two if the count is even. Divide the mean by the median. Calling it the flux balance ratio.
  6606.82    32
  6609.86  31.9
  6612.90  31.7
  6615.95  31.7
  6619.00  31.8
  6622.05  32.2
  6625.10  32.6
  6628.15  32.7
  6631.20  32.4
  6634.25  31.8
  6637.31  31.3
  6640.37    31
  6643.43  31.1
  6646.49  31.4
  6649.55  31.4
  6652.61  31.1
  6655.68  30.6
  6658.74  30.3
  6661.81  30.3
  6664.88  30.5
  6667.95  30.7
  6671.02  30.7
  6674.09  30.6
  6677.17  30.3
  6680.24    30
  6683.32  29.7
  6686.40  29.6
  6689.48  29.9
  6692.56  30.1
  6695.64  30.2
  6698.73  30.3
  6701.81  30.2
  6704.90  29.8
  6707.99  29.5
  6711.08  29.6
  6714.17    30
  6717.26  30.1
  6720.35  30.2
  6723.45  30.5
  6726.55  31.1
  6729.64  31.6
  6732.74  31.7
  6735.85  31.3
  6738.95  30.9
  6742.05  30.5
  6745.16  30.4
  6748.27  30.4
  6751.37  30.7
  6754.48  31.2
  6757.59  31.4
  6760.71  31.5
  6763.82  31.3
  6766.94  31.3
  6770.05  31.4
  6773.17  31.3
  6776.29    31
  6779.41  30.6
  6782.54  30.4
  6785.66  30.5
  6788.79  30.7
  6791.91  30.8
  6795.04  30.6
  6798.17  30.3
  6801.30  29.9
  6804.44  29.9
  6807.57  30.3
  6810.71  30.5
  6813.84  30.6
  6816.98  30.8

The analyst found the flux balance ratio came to 0.99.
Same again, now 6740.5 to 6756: 1.00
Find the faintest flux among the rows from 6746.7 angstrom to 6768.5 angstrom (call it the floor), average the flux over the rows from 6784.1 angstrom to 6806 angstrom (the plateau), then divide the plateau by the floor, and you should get 1.00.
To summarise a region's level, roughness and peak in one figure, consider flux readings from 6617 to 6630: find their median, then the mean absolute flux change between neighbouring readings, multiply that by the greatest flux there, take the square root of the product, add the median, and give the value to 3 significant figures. 35.5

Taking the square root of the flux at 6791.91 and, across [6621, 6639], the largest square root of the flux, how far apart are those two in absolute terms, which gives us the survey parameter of 0.169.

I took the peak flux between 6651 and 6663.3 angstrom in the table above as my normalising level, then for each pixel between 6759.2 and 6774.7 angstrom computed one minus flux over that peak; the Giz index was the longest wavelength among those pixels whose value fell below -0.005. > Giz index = 6773.17 angstrom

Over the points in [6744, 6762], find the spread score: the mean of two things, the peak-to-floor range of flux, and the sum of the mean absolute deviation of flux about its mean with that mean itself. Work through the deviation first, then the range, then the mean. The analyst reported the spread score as 16.2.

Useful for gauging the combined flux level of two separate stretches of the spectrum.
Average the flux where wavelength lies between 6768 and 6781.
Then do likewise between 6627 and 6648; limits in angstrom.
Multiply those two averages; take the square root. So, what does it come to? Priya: 31.4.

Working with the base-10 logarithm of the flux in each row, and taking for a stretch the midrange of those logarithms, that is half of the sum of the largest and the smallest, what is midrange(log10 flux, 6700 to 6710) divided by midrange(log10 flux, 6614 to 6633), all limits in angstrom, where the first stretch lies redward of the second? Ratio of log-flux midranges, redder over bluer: 0.978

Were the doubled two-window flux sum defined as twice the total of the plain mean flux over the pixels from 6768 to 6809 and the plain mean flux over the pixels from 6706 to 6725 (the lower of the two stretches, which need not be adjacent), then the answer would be 121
